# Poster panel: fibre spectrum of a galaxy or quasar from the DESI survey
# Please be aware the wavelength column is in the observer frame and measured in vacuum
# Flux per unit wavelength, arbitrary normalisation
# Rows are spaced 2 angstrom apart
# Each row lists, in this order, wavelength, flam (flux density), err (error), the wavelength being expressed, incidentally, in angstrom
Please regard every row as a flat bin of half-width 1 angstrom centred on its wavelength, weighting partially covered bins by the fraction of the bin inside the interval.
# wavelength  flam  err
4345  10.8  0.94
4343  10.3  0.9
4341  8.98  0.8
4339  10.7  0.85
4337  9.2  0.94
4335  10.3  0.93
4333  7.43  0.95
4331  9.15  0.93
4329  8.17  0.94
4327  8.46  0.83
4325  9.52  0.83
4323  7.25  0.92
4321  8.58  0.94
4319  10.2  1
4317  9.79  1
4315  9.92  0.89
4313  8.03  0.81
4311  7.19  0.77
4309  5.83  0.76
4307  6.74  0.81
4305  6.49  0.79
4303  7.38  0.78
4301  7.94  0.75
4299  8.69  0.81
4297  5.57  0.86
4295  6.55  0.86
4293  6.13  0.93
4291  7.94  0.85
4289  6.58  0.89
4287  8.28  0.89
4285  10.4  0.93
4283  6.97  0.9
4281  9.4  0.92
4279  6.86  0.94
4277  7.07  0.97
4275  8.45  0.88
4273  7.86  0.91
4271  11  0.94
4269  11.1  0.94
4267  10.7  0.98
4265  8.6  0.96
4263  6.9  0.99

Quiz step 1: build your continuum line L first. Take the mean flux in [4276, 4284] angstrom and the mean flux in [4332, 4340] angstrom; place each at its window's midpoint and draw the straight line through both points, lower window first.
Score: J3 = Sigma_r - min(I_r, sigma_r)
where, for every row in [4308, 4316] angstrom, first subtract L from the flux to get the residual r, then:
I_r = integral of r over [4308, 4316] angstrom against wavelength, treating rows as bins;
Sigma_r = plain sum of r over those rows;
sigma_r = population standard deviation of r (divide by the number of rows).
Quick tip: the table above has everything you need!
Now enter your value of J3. 4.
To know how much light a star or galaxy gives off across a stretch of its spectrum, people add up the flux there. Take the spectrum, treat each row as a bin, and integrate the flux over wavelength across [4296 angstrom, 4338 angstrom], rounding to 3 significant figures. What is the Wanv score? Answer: 344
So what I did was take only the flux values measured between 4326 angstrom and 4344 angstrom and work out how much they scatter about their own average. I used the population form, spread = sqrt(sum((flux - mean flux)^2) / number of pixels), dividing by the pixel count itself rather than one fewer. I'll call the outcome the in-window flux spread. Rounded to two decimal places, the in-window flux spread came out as 1.03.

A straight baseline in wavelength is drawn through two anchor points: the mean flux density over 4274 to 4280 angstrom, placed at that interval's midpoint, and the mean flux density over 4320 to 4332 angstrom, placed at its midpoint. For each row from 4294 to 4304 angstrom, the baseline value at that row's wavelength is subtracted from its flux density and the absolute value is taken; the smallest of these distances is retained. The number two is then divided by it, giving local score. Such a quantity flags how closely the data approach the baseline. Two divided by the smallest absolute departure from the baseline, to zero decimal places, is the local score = 50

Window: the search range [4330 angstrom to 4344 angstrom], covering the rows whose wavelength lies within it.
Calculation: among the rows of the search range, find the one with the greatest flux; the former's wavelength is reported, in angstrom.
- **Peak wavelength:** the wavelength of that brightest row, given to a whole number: 4339 angstrom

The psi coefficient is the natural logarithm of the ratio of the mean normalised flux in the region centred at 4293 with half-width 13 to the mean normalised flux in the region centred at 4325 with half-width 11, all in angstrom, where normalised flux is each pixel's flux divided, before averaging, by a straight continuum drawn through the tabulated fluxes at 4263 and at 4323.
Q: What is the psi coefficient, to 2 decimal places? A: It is -0.15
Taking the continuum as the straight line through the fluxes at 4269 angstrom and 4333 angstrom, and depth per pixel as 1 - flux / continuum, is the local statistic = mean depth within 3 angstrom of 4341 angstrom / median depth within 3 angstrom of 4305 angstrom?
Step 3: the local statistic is -1.8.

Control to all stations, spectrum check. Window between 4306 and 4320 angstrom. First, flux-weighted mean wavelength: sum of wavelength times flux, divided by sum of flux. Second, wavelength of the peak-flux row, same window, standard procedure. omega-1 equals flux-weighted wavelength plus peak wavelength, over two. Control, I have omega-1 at 4316.4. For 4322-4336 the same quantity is 4332.1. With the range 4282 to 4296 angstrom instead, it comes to 4286.8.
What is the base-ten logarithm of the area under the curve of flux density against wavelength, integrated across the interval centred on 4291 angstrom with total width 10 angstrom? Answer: 1.85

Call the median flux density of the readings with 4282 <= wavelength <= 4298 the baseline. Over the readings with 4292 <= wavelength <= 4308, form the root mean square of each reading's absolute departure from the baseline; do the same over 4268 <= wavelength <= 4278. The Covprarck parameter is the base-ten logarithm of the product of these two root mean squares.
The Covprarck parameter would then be 0.44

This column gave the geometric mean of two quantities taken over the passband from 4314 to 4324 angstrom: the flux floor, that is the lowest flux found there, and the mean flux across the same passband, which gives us 8.1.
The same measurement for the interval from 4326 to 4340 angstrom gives 8.2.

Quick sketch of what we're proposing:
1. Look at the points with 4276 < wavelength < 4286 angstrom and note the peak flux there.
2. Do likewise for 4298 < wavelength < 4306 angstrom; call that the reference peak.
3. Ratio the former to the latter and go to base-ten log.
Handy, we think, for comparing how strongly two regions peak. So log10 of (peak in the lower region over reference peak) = 0.08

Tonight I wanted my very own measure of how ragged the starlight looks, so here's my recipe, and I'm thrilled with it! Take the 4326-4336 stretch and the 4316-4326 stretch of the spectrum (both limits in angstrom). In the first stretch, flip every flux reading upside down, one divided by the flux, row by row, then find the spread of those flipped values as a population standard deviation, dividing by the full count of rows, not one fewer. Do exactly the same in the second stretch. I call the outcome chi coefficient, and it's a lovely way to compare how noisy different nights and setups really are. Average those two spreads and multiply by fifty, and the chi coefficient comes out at 0.67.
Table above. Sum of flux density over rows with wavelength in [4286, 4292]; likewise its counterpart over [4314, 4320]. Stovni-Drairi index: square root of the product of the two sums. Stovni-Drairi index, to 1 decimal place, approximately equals 26.1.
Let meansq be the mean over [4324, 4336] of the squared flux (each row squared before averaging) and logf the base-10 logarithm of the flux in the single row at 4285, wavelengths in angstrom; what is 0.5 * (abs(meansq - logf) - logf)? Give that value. 38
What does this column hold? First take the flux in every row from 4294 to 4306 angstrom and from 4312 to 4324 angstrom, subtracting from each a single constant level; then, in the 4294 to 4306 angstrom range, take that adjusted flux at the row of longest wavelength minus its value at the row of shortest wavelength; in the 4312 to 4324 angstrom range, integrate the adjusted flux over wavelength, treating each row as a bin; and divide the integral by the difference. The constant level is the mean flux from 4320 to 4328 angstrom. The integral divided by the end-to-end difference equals -102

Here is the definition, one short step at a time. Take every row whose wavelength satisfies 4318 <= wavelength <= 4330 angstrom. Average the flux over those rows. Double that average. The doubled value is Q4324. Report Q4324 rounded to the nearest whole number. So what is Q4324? 17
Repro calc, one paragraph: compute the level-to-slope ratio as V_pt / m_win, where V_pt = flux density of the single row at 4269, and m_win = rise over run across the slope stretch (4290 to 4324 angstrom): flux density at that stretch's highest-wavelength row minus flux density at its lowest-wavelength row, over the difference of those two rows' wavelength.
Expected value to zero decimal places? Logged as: -515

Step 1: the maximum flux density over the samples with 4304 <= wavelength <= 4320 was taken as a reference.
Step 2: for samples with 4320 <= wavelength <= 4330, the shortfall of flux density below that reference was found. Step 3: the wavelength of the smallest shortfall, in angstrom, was 4325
